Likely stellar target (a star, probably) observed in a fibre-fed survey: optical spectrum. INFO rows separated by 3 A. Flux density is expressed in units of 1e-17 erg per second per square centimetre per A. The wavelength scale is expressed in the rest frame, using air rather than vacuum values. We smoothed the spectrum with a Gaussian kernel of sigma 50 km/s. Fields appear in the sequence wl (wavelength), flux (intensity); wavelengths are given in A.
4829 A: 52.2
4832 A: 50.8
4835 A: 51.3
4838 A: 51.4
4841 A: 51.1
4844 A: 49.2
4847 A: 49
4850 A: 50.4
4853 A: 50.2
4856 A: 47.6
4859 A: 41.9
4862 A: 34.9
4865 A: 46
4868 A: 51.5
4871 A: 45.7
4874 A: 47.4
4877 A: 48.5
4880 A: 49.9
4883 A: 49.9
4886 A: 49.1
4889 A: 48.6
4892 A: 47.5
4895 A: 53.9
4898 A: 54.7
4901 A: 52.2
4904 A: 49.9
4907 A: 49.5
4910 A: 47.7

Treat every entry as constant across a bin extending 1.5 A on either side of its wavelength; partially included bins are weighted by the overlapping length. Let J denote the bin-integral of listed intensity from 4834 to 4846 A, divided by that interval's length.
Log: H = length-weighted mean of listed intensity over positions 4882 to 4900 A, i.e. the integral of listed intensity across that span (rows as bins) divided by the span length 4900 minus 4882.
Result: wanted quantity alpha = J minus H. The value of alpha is 0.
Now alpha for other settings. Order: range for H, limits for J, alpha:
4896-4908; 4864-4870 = -3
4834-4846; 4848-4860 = -3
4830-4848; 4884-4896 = -1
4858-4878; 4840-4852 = 5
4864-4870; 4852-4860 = -2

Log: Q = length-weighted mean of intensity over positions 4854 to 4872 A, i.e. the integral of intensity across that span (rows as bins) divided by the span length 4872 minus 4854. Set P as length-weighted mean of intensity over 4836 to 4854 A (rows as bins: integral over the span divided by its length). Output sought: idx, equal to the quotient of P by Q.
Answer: 1.12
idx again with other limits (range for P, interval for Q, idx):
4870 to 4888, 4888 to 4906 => 0.95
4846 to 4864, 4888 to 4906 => 0.89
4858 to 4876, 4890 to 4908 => 0.87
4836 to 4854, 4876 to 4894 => 1.02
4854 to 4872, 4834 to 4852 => 0.89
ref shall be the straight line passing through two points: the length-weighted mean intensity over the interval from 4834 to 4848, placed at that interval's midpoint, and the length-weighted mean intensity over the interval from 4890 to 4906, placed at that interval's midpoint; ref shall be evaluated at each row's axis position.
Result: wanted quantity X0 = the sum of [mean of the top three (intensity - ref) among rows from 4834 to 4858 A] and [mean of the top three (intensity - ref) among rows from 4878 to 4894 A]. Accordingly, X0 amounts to -1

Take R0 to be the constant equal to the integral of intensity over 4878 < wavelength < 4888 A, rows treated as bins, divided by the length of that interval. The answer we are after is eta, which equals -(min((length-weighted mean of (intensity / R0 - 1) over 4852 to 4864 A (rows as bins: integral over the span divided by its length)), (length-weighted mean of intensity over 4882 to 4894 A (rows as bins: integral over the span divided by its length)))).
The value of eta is 0.122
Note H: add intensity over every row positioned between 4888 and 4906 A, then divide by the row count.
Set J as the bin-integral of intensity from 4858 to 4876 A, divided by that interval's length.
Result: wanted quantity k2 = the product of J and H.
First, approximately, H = 51.1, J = 45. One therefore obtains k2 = 2288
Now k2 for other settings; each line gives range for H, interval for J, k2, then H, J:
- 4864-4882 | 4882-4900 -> 2441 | 48.2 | 51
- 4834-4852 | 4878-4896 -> 2503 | 50.4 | 50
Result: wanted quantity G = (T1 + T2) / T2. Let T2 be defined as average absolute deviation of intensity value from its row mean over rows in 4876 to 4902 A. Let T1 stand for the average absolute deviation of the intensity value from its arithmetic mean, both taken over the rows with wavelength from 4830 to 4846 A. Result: 1.3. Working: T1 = 0.6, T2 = 2.1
